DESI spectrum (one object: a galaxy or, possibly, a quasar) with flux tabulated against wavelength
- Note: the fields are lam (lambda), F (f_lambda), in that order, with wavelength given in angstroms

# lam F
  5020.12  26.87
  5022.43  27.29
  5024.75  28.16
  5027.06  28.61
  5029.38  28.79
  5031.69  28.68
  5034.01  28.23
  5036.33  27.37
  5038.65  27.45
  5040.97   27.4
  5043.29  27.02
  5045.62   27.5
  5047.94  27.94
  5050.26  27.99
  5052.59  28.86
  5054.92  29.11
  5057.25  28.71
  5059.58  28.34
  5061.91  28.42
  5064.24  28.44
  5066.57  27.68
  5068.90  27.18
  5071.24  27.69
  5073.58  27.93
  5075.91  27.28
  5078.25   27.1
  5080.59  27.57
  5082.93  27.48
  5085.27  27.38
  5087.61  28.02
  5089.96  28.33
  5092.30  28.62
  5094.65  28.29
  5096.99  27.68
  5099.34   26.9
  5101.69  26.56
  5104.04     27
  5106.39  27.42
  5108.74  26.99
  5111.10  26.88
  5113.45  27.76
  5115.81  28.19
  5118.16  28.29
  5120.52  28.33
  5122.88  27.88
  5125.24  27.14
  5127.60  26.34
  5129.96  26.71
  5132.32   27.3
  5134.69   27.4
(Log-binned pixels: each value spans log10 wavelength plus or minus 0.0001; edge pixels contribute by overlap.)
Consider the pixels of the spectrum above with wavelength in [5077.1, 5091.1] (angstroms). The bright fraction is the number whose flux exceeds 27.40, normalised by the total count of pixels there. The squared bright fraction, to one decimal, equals 0.4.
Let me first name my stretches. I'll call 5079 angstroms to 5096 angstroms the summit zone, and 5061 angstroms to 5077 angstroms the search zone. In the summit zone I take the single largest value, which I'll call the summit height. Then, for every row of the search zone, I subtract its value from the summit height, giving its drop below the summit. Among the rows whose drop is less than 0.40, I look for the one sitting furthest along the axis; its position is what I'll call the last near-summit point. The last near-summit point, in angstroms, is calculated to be 5064.24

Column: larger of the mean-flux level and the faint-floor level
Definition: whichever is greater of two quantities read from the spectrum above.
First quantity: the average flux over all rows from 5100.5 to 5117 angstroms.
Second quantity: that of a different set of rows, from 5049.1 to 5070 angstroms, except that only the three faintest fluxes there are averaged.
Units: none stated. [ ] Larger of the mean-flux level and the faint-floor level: 27.6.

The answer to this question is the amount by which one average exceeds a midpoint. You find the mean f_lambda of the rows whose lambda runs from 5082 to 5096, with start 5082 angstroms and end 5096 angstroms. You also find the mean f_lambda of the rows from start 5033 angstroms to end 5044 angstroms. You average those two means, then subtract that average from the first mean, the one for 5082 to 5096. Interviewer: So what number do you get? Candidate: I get 0.3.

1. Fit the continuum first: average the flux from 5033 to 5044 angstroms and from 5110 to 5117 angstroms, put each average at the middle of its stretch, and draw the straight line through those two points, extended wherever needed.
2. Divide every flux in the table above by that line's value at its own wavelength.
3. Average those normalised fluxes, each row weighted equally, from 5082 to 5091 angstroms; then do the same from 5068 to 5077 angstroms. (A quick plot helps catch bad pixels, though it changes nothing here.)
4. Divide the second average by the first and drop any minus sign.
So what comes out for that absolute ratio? 0.99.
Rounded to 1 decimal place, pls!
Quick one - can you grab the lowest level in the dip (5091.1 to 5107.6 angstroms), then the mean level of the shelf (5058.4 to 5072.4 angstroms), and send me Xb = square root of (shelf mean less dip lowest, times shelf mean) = 6.3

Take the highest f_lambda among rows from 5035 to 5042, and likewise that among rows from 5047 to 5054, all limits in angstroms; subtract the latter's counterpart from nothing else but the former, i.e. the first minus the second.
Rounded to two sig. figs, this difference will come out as -1.4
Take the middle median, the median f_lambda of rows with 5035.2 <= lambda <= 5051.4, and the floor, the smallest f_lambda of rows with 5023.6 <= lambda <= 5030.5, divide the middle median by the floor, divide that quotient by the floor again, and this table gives 0.0346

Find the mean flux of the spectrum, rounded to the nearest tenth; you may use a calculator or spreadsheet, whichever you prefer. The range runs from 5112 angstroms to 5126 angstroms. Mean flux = 27.9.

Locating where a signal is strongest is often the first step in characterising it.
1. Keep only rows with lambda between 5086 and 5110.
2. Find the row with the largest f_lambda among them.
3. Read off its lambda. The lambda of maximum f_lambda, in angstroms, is 5092.30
